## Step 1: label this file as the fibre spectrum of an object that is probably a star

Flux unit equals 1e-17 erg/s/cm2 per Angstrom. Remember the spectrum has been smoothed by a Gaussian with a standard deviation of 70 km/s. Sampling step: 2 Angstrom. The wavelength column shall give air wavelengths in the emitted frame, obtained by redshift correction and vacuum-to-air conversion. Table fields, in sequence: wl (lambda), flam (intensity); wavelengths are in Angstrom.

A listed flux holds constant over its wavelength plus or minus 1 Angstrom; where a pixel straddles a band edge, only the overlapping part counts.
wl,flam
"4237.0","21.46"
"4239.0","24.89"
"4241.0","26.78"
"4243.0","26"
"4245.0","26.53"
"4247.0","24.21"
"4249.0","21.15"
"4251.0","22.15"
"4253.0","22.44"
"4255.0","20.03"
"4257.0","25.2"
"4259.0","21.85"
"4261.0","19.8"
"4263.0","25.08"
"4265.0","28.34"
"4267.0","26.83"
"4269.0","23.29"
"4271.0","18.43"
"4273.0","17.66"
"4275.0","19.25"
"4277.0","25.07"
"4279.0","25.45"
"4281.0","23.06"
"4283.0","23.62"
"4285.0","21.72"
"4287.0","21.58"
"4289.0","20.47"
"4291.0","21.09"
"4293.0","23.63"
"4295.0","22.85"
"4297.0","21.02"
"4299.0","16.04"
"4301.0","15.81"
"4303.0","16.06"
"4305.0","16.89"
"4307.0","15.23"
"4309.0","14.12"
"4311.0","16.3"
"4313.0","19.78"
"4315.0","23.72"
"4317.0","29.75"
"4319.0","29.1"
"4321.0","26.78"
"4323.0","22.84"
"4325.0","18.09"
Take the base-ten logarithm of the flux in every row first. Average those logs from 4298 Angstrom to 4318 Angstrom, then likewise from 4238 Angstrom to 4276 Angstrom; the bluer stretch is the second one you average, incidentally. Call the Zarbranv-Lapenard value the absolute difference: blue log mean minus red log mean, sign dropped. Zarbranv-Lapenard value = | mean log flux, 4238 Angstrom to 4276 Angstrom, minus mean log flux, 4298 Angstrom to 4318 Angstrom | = 0.108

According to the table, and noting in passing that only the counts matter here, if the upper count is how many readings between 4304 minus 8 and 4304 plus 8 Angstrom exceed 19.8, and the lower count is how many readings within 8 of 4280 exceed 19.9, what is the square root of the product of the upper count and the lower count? 2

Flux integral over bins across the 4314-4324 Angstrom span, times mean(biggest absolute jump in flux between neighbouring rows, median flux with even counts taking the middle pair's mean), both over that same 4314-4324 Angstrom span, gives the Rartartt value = 4337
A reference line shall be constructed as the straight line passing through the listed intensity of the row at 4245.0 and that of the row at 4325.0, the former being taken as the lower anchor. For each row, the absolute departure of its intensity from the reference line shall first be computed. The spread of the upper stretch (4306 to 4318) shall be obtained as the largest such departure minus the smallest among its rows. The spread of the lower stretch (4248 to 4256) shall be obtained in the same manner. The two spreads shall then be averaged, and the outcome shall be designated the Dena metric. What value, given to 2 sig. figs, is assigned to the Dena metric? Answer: 6.3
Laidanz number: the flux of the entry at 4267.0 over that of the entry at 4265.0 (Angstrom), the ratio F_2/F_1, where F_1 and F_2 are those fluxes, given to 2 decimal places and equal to 0.95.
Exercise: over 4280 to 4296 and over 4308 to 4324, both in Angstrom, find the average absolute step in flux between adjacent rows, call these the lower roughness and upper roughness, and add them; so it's 4.3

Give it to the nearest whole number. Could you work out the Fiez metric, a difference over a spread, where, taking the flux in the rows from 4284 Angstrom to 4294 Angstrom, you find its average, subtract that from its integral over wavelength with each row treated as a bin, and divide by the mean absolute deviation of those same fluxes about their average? 250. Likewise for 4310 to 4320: 47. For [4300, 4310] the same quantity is 186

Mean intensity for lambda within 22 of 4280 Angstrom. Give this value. 21.9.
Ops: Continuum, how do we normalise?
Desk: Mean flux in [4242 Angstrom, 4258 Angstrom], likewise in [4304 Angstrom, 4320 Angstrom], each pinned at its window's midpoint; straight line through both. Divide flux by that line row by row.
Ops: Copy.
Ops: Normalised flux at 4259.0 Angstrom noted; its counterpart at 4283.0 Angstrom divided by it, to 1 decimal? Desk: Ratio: 1.1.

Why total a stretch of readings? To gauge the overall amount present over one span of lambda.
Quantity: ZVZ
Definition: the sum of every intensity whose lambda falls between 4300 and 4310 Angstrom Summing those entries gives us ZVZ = 78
